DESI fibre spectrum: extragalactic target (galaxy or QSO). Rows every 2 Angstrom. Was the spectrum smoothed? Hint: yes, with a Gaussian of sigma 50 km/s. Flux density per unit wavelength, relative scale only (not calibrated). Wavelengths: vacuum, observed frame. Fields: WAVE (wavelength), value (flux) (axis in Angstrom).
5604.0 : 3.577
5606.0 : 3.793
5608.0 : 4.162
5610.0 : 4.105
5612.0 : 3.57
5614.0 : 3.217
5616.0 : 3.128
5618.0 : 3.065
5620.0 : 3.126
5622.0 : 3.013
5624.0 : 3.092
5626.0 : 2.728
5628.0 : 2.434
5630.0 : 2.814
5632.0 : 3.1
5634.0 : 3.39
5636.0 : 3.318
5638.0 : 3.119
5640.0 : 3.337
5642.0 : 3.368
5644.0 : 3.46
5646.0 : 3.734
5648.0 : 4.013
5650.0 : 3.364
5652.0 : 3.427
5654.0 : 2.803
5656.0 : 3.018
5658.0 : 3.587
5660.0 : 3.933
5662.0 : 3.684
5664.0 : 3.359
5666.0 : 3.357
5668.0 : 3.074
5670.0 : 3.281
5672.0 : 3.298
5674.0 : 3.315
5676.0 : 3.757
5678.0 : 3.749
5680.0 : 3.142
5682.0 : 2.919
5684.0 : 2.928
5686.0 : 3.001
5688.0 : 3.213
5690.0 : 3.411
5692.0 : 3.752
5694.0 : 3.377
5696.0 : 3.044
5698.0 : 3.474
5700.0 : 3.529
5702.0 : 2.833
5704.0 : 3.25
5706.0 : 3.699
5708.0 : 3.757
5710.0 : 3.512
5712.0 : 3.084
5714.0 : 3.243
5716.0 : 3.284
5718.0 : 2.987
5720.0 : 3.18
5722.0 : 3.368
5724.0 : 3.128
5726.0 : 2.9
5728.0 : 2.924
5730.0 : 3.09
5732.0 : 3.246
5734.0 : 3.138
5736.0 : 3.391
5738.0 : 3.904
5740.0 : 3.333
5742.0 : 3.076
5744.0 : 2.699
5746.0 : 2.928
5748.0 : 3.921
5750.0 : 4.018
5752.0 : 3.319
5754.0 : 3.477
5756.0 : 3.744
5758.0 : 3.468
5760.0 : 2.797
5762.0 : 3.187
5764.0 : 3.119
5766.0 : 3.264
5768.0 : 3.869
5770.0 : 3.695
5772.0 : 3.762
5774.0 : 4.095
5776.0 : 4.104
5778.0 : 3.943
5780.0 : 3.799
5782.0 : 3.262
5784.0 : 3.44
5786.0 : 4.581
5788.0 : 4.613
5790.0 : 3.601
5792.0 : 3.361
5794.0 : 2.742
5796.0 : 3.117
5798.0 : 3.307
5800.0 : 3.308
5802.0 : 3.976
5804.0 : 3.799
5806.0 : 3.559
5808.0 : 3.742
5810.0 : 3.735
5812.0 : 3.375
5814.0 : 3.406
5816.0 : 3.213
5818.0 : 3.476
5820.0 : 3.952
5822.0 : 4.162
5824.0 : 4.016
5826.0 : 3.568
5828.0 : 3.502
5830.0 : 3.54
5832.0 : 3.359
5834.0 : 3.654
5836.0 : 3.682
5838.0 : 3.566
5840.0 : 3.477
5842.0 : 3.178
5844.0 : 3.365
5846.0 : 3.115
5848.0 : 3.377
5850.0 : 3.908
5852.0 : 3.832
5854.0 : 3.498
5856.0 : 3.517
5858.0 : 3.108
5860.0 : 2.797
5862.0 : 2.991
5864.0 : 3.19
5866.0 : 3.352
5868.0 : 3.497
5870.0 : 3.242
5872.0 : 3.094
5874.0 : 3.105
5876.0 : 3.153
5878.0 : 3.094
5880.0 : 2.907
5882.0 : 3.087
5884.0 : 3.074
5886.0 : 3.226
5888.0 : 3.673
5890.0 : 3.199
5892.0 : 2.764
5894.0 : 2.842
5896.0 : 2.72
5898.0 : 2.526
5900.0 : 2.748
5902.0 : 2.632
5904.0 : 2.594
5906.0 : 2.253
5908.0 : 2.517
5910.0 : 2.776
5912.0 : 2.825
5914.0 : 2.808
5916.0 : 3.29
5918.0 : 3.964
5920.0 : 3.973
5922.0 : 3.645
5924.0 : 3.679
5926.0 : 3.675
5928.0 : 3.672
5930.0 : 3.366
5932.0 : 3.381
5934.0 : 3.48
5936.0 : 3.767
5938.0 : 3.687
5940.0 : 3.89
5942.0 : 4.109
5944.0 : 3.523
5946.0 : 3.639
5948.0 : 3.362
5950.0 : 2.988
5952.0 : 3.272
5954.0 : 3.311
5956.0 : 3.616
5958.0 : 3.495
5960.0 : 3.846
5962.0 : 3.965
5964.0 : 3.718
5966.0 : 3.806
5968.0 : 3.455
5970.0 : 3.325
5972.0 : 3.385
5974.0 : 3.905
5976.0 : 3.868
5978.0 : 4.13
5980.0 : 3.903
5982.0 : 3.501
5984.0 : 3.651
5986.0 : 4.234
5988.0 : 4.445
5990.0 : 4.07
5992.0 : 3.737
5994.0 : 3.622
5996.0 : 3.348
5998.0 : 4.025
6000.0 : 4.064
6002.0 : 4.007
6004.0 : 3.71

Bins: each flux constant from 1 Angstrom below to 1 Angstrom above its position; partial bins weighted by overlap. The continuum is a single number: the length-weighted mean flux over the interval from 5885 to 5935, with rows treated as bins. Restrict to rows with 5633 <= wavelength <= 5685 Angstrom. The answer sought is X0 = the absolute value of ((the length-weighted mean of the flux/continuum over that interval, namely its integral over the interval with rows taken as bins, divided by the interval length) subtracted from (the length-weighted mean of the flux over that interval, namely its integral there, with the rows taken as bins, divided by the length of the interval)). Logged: 2.30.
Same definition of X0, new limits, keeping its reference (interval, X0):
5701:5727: 2.21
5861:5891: 2.17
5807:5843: 2.44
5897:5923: 2.02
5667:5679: 2.32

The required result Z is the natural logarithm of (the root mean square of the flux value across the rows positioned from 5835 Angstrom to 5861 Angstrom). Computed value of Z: 1.23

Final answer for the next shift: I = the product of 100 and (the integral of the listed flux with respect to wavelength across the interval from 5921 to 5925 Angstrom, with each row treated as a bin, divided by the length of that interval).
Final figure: 366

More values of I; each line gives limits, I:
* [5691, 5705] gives 332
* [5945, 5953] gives 332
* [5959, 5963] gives 391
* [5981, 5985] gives 358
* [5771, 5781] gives 394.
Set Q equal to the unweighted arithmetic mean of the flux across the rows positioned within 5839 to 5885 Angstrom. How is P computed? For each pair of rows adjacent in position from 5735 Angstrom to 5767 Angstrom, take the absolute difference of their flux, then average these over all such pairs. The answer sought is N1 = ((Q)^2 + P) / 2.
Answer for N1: 5.5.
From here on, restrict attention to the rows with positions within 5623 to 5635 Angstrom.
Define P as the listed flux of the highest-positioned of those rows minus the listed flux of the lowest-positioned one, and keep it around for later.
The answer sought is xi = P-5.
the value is -4.7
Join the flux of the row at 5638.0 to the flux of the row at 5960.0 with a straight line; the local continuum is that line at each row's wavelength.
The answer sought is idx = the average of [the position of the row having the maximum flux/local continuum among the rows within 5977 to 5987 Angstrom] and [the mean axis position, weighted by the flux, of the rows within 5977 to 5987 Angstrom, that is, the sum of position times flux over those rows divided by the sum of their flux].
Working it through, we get 5984.0 Angstrom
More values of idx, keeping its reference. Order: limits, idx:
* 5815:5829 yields 5822.0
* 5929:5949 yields 5940.5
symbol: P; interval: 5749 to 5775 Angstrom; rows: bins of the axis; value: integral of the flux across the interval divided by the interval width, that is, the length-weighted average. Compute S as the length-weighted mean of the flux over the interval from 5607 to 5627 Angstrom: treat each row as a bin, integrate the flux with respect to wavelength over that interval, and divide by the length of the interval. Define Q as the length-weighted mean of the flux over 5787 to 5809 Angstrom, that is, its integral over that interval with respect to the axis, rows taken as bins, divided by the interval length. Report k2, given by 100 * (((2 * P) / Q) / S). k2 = 60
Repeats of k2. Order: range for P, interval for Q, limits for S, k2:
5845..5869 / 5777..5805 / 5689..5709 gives 54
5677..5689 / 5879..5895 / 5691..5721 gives 61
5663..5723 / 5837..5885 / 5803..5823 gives 55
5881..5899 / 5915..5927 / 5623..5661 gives 50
